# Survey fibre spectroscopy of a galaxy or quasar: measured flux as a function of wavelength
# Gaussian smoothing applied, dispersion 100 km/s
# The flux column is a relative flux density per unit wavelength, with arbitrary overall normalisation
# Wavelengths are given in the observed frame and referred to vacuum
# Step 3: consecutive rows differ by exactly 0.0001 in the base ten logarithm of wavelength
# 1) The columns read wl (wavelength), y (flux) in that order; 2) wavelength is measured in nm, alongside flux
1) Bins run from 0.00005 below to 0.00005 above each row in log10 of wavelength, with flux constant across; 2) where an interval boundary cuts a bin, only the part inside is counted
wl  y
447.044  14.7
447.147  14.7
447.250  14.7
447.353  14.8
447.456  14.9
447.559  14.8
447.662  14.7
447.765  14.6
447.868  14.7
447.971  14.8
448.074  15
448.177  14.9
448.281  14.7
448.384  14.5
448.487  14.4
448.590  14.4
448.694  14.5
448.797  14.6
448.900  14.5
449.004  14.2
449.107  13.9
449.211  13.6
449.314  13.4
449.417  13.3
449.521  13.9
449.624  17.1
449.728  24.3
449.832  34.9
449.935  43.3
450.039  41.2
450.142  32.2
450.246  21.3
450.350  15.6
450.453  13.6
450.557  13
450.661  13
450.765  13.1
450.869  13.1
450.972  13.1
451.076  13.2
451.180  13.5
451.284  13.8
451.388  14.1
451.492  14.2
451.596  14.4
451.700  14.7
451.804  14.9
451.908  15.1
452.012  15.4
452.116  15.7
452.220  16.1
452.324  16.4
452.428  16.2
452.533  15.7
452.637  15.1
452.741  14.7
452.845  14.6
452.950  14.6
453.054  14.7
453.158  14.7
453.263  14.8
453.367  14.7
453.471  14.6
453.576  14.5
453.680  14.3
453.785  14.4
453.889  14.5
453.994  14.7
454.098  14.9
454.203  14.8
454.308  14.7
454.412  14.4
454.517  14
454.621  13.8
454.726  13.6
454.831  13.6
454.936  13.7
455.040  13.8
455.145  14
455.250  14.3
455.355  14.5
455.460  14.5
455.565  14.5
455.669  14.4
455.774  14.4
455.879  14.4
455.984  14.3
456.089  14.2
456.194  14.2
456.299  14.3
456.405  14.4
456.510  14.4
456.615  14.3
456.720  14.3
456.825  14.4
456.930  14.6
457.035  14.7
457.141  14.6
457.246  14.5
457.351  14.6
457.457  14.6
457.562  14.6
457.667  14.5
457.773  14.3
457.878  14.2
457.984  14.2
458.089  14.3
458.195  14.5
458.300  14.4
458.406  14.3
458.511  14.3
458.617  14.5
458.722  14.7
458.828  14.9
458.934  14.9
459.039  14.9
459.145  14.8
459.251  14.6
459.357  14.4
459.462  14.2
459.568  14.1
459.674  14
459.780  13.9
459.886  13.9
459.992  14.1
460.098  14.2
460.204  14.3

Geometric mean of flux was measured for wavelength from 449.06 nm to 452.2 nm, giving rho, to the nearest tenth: 16.6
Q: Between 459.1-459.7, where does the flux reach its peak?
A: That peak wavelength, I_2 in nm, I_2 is 459.145 nm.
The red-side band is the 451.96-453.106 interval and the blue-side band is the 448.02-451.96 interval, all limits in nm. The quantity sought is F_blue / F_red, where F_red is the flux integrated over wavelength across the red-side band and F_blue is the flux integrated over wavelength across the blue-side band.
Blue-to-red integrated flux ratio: 3.8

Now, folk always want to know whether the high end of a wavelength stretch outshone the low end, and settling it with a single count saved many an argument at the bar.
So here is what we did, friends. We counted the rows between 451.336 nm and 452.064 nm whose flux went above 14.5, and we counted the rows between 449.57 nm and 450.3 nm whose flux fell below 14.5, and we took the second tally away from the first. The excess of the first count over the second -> 4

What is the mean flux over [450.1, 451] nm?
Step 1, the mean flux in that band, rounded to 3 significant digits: 16.4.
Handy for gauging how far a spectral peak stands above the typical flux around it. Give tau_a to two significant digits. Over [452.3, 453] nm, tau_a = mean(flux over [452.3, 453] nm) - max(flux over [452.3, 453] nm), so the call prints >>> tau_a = -1.1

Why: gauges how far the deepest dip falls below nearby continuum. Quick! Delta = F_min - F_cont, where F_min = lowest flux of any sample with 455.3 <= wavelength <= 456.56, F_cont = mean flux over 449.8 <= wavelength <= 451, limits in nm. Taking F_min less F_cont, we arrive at -8.1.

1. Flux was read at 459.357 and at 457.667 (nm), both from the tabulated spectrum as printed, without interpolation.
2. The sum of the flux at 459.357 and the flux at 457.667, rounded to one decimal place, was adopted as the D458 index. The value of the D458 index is 28.9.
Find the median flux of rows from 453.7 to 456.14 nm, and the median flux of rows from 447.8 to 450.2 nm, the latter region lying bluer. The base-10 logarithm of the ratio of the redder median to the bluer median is -0.0060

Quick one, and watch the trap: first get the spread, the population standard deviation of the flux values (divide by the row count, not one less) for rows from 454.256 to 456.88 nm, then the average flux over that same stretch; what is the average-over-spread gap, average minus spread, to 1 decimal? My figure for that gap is 13.9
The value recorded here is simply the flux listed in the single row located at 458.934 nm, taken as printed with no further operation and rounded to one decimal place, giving 14.9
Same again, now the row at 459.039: 14.9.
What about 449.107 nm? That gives 13.9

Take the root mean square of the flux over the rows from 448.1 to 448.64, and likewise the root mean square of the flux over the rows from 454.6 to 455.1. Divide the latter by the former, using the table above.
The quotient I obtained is 0.94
